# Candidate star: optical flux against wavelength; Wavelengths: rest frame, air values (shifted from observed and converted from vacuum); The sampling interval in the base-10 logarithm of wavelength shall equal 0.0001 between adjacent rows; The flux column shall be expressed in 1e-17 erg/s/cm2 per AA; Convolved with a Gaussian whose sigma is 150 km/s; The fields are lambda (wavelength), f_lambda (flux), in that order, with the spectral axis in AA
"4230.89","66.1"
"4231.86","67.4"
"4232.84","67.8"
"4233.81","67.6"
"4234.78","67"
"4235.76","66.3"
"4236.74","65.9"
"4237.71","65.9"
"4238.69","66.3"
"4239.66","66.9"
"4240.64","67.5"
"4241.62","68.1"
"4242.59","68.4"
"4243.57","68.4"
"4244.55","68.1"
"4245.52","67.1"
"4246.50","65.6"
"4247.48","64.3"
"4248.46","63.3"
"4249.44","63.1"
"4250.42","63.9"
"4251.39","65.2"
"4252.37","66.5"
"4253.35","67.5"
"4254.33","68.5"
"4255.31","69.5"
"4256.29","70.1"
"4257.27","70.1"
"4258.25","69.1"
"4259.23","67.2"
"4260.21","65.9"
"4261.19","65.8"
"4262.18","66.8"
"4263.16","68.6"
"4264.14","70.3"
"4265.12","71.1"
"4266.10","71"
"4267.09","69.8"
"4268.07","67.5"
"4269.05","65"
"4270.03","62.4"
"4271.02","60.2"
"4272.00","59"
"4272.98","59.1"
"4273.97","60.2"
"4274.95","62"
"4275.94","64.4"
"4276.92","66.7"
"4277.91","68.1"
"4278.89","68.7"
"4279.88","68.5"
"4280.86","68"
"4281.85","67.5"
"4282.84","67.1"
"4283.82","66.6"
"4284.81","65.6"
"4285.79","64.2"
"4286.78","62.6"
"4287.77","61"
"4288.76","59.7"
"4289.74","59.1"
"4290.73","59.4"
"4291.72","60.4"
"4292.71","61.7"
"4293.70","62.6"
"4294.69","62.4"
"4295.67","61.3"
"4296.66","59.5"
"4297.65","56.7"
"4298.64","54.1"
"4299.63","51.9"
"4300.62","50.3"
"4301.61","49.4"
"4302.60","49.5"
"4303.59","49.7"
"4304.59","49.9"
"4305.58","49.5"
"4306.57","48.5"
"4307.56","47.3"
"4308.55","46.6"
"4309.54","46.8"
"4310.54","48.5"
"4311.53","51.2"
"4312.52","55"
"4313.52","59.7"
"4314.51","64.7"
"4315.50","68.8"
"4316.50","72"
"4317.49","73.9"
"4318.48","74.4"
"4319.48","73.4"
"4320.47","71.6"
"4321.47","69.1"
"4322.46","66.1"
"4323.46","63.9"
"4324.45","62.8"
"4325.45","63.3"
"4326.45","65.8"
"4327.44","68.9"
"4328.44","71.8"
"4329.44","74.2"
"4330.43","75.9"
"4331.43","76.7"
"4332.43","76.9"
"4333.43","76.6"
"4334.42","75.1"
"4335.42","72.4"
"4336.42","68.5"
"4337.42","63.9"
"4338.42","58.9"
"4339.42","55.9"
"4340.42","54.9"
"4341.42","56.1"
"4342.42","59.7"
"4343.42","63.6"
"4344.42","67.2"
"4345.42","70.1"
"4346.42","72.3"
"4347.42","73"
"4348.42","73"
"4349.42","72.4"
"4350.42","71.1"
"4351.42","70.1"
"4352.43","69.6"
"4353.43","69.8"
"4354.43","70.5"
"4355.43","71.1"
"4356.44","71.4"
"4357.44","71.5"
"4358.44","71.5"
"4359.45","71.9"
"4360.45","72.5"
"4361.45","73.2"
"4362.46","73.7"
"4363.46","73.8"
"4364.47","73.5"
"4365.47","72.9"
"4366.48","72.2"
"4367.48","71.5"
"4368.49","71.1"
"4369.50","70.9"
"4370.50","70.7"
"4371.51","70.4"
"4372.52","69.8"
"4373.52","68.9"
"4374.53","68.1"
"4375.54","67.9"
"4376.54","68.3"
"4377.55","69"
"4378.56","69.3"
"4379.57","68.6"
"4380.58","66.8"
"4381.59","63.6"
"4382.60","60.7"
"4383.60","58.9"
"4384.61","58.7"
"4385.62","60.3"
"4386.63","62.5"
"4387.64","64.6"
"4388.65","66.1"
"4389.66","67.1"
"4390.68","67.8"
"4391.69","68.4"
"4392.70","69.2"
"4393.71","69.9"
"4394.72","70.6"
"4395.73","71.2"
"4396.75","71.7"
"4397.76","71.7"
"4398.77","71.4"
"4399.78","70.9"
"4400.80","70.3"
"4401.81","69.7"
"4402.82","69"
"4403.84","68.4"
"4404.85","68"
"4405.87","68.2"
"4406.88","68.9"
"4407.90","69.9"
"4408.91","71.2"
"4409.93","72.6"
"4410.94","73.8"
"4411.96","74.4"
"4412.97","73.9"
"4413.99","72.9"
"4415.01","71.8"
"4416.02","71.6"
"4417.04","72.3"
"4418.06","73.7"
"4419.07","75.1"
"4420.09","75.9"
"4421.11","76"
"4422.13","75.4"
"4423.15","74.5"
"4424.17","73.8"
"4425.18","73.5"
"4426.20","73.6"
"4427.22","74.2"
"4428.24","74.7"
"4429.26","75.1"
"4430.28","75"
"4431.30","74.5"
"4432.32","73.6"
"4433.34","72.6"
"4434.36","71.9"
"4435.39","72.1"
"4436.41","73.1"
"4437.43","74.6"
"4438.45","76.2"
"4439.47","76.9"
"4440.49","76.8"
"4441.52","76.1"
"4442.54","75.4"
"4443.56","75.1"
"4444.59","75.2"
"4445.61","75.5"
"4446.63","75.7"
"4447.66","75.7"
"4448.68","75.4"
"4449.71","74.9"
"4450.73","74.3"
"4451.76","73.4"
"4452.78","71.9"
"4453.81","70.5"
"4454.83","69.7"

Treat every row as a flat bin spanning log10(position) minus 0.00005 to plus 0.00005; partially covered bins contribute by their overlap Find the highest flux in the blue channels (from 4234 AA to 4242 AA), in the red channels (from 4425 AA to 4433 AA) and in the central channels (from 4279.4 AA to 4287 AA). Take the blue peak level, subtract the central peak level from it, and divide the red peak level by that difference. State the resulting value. -188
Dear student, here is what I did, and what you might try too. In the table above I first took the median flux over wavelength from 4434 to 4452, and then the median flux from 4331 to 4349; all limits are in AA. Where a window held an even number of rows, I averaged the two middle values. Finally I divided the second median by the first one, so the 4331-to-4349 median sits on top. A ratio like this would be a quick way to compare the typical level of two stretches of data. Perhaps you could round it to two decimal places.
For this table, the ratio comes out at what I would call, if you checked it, 0.92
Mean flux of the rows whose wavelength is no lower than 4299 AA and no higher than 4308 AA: 50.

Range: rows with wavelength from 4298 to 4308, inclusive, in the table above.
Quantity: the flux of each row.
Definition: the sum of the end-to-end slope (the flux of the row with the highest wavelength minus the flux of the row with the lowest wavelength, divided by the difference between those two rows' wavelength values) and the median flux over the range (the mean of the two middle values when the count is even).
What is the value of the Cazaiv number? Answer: 48.8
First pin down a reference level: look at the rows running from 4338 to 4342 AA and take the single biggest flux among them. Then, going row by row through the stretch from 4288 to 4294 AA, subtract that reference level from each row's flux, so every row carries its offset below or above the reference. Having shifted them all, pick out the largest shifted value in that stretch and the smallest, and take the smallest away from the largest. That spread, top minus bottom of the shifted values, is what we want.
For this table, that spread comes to 3.5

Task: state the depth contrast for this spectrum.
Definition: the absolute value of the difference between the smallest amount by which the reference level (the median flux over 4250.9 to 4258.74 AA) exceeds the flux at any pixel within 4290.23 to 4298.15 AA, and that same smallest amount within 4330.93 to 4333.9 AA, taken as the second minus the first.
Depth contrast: 14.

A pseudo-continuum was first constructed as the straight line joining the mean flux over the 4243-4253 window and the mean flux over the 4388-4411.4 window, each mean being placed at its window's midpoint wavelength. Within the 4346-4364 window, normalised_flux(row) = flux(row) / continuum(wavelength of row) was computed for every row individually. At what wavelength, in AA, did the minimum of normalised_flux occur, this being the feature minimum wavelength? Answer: 4352.43 AA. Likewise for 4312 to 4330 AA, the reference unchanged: 4312.52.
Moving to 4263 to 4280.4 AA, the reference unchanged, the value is 4272.00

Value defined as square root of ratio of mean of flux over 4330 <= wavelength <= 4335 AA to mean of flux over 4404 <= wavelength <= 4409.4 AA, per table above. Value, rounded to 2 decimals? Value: 1.05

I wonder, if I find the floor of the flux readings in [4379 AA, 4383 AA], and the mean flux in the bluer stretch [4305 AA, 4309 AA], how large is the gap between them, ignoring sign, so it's 13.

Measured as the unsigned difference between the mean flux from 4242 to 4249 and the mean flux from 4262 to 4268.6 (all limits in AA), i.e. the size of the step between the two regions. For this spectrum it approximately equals 3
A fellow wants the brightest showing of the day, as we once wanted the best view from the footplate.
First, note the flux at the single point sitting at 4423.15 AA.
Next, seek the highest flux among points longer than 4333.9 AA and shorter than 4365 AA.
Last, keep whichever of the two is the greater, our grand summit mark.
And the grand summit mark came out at 75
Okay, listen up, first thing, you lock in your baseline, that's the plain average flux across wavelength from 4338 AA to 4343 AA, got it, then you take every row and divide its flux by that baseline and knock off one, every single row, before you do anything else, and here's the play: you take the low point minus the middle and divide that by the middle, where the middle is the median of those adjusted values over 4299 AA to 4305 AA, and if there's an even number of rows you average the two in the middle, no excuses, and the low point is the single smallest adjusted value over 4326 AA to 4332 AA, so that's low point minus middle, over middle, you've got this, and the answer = -2.2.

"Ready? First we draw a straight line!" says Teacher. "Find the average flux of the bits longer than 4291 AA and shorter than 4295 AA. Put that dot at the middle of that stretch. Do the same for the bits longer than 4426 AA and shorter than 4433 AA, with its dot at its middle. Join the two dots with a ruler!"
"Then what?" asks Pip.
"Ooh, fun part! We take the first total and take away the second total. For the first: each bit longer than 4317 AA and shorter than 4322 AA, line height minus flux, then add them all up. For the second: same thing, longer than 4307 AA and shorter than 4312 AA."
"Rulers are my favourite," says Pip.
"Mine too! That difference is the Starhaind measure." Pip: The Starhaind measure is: -117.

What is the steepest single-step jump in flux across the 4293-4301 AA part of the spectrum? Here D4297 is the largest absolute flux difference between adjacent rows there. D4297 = 2.8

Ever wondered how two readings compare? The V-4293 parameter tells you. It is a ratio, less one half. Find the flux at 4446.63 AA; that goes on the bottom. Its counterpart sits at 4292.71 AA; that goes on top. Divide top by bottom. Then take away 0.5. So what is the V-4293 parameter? 0.32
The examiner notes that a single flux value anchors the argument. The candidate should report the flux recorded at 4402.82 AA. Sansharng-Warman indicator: 69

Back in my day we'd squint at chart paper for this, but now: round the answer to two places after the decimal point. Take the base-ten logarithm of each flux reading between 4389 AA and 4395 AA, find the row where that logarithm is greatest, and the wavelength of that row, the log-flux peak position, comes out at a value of 4394.72 AA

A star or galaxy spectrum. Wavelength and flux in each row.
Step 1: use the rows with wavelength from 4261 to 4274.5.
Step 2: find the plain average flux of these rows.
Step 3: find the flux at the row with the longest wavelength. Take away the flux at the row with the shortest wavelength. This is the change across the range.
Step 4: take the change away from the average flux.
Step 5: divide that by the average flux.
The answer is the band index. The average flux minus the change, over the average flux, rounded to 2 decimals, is 1.09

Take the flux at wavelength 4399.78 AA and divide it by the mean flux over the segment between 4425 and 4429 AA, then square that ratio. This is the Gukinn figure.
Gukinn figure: 0.92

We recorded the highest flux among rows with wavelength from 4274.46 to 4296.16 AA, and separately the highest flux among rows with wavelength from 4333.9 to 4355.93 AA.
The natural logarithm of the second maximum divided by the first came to 0.09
